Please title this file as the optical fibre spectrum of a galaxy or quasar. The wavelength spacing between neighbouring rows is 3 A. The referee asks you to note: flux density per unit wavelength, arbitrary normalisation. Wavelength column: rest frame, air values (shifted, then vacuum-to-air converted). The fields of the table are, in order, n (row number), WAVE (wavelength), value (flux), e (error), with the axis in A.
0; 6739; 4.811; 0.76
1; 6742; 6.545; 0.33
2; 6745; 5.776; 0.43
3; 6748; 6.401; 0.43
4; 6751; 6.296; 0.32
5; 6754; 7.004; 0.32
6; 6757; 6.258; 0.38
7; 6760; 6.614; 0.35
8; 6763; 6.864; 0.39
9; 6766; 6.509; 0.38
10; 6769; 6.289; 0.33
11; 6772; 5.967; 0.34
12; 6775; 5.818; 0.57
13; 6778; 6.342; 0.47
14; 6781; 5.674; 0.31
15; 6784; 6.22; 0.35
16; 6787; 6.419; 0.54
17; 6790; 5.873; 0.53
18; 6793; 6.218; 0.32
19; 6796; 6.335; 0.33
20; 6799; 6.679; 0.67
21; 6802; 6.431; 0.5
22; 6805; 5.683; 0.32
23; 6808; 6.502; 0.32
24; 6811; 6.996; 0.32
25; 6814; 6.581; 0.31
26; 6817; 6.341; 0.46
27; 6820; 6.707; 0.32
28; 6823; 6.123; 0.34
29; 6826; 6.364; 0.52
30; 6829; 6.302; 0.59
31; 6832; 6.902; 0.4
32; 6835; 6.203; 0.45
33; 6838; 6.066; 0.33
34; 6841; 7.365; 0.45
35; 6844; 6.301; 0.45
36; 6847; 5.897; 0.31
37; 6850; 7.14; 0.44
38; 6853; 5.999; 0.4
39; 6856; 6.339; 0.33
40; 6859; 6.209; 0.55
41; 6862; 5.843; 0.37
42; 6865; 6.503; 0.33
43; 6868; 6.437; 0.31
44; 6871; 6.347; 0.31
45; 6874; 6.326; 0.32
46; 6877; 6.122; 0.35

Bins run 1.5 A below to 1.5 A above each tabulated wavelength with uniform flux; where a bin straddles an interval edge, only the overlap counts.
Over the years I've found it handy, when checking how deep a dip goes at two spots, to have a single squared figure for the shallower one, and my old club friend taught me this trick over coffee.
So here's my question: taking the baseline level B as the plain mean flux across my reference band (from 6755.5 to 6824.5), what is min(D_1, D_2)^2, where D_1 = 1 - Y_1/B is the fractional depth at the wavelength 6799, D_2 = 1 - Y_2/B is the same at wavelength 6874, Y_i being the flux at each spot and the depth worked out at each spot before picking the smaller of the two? 0.0032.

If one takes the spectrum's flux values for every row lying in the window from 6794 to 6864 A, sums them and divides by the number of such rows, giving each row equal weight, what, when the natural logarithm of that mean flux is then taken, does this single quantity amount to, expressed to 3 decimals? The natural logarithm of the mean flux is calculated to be 1.857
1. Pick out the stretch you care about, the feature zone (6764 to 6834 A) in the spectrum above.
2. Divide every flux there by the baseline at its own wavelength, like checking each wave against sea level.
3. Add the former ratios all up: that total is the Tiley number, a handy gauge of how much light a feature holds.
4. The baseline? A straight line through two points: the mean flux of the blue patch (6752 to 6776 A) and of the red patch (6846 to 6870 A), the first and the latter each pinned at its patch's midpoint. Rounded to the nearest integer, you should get 23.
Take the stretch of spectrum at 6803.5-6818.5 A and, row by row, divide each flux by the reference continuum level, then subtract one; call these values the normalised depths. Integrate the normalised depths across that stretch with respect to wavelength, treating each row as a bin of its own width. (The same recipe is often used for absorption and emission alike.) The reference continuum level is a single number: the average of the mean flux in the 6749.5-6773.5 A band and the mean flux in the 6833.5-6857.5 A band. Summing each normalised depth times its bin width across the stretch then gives -0.06 A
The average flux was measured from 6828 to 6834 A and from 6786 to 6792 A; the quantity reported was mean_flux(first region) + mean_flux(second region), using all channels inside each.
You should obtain 12.7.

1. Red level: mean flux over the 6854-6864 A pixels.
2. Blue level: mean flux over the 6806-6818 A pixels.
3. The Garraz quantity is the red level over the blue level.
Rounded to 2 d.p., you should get 0.93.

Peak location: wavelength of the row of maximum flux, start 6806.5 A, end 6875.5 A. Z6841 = 6841 A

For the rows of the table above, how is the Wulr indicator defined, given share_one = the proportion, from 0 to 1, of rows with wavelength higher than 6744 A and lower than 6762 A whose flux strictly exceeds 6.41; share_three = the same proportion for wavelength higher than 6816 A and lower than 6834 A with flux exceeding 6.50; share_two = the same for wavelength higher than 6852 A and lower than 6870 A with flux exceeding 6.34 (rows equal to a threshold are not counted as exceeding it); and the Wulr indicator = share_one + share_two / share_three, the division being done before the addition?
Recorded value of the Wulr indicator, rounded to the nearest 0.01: 1.33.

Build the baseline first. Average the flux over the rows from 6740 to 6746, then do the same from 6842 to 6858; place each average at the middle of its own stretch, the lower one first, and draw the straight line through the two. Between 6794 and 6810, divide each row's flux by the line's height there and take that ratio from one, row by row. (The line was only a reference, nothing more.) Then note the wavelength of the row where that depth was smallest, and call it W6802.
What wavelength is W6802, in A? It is 6799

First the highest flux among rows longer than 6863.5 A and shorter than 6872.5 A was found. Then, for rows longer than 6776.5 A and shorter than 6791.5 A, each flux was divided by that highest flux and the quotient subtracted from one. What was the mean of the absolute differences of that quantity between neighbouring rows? 0.075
